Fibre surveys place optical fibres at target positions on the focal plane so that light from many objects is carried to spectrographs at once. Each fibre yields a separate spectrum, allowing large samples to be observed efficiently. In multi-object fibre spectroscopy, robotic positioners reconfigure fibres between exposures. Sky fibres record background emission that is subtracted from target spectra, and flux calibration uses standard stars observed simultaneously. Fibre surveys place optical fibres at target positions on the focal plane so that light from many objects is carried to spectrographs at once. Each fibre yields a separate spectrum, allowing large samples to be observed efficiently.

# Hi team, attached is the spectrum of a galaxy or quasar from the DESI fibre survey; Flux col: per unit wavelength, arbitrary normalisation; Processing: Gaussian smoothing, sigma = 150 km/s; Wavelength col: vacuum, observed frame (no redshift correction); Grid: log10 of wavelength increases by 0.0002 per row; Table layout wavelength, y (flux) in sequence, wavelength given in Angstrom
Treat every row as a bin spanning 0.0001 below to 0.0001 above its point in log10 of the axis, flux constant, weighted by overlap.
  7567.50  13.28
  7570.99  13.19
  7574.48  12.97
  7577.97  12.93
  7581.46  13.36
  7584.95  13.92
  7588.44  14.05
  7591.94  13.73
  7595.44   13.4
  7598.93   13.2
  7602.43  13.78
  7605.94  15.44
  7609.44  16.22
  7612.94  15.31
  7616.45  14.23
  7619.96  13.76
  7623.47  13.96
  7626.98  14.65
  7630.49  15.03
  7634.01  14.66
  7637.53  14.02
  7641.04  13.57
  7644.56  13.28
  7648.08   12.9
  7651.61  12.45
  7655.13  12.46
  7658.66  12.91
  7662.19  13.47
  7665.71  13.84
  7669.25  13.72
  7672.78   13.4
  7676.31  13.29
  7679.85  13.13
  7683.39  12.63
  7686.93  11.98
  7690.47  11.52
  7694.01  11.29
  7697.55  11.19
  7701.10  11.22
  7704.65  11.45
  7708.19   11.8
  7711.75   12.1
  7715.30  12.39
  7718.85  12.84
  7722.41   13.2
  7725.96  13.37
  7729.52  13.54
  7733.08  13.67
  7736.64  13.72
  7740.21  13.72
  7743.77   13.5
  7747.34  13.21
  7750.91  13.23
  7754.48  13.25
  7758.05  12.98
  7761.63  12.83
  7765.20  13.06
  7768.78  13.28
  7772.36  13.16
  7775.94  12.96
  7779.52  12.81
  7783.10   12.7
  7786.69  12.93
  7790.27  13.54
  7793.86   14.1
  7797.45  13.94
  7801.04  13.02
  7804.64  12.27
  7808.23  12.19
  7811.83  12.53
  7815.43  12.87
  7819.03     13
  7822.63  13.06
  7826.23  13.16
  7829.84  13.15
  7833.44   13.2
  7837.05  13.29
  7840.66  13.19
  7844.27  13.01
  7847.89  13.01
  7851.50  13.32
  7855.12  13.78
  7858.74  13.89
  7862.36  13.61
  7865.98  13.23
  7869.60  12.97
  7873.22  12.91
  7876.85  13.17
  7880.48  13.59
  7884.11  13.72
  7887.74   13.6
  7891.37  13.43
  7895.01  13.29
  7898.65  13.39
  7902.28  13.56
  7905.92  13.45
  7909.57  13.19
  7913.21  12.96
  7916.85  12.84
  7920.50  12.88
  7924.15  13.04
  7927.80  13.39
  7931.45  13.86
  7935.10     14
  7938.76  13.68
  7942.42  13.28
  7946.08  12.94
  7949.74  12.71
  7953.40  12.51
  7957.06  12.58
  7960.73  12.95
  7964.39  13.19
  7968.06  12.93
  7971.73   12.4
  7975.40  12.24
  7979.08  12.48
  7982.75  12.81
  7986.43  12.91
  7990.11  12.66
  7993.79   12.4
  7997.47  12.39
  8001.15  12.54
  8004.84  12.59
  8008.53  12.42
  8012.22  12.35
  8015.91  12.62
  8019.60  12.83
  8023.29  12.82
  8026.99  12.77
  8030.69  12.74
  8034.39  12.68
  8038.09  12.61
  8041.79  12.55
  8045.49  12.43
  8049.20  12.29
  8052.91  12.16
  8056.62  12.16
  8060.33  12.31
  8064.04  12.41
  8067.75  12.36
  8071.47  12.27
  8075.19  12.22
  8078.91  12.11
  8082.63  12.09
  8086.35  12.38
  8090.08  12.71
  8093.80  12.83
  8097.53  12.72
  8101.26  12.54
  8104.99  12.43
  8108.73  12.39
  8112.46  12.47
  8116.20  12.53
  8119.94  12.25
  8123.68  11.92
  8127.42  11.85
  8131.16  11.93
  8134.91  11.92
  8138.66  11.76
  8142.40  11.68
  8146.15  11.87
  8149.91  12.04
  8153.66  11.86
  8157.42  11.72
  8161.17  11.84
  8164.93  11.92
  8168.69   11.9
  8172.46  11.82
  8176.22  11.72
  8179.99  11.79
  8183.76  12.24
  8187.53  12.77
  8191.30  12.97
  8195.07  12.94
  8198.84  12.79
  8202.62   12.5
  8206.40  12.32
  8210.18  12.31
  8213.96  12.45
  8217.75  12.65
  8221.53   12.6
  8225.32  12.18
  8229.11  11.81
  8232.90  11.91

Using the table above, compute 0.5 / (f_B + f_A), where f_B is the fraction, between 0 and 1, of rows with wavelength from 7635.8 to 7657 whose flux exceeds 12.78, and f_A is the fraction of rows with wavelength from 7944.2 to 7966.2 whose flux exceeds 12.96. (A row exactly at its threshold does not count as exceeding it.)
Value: 0.60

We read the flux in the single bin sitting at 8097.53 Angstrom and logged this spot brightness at 12.72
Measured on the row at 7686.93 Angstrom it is 11.98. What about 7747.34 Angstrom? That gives 13.21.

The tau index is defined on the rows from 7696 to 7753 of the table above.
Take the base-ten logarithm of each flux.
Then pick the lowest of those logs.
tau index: 1.05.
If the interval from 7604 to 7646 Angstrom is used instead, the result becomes 1.12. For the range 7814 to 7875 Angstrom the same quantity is 1.11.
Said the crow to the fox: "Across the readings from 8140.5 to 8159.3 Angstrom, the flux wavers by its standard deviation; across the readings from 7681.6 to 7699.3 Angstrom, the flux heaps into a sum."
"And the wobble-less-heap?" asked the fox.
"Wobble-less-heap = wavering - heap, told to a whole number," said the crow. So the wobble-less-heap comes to -58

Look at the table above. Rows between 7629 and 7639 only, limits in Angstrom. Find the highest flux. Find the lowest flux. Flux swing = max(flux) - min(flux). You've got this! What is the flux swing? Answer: 1.01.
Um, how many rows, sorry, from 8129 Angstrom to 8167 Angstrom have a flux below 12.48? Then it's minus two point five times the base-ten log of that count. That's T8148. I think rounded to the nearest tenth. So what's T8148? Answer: -2.5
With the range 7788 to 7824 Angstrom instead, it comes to -0.8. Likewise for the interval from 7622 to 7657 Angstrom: -0.8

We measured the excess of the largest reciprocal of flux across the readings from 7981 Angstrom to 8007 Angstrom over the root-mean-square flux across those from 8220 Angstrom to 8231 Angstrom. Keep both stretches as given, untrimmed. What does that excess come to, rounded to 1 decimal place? -12.1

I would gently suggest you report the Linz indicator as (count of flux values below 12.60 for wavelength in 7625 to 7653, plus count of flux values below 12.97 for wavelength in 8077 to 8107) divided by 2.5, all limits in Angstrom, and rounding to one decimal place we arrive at 3.6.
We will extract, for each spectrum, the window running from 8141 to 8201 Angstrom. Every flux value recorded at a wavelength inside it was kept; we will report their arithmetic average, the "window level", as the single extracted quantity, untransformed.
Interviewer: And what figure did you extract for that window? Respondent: 12.1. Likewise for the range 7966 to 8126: 12.5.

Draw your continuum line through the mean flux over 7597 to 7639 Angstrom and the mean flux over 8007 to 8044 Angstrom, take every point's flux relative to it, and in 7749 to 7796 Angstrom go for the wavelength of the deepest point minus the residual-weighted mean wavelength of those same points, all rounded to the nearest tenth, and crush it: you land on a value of 14.1 Angstrom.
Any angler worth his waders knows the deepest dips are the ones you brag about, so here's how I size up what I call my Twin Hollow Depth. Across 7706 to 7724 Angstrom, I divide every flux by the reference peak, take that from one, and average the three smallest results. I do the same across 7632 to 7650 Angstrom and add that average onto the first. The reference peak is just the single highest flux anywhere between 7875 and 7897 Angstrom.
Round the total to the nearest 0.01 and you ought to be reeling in 0.04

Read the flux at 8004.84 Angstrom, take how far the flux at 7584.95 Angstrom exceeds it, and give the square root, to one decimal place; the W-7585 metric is 1.2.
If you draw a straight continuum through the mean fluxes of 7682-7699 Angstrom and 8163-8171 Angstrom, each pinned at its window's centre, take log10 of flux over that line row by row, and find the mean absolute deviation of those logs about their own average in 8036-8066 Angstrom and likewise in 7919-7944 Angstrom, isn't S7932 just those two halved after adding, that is 0.0079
